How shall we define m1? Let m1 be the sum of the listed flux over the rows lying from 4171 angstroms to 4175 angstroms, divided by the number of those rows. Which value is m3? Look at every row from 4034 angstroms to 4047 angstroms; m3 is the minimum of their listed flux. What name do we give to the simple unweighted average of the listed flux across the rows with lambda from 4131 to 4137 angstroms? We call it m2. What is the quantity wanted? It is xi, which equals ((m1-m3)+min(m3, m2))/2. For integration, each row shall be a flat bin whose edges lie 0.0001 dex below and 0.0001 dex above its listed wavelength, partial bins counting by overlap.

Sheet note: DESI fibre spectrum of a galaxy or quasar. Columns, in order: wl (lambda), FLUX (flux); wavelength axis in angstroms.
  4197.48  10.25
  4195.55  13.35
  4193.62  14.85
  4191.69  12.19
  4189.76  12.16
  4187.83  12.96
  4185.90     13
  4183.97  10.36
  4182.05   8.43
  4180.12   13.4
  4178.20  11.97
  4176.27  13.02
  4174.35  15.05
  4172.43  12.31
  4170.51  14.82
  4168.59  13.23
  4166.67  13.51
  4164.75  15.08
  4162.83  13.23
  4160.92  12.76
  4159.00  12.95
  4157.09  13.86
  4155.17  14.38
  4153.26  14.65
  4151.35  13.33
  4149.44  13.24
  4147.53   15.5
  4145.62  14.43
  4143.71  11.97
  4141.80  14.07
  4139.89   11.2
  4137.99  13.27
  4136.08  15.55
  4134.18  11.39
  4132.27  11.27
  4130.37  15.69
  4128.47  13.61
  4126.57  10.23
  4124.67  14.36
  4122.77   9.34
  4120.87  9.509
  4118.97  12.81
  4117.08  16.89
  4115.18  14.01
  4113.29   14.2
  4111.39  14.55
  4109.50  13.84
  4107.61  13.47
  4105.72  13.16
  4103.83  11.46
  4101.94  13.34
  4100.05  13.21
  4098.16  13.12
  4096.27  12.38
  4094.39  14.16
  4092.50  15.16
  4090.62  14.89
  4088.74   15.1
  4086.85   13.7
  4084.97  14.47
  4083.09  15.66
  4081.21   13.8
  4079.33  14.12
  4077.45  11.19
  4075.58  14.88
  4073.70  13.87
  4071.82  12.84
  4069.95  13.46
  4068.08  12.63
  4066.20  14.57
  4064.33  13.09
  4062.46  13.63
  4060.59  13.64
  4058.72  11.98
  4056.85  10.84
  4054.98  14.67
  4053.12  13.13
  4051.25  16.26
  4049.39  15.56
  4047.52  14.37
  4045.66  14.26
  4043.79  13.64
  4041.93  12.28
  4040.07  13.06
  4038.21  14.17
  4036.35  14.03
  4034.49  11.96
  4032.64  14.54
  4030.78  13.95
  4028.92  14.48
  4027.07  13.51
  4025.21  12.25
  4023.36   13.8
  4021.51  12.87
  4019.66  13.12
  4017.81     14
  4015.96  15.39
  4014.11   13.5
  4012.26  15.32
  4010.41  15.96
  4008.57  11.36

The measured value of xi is 6.84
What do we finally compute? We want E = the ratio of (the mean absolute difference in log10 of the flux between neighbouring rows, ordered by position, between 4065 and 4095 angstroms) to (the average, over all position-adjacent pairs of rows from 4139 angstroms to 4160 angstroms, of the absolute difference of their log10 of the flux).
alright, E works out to 0.9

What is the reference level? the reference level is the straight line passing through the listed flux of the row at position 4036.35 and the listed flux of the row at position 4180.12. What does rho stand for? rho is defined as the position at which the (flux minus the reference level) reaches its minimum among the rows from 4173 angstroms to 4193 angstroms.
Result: 4182.05 angstroms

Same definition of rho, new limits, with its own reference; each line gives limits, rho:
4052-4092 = 4056.85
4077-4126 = 4122.77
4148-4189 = 4182.05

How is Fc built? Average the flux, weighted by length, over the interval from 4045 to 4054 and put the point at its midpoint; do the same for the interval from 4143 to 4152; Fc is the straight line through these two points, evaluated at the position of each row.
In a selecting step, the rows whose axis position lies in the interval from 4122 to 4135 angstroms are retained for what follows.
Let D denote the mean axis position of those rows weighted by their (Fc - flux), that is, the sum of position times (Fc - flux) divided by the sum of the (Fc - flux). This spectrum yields 4127.5 angstroms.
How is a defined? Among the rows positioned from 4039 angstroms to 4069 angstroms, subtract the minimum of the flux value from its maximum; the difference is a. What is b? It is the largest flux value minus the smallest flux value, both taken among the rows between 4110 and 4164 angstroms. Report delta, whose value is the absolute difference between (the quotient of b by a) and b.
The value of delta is 6.2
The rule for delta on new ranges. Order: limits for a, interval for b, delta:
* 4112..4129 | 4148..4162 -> 1.6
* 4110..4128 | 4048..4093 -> 4.7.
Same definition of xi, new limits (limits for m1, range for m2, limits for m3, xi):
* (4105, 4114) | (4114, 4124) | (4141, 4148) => 6.92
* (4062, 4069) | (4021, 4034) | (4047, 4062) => 6.74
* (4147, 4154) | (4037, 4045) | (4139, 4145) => 7.09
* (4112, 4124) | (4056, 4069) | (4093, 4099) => 6.40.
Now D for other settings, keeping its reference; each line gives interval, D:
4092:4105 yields 4101.3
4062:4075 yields 4068.2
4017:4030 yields 4023.0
